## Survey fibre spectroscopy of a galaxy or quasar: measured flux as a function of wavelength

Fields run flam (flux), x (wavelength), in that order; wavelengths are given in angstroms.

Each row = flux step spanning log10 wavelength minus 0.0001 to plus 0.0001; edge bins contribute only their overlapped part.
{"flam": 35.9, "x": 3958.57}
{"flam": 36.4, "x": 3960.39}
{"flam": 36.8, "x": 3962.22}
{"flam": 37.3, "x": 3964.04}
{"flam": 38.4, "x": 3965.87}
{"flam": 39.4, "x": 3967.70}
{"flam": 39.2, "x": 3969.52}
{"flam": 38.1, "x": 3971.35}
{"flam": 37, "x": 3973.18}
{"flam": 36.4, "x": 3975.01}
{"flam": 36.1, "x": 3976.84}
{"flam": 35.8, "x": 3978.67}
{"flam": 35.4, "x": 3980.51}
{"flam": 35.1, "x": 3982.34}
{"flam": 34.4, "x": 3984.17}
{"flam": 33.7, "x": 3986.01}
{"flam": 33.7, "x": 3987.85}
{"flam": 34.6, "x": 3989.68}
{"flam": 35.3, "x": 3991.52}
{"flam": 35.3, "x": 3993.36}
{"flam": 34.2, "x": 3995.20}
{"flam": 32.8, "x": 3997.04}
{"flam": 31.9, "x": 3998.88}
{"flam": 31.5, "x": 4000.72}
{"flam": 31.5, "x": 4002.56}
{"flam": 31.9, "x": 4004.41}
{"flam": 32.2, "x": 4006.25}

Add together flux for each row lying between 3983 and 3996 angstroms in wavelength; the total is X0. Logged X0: 241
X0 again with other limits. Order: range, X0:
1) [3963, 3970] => 154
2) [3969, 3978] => 187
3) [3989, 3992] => 70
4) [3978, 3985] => 141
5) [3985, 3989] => 67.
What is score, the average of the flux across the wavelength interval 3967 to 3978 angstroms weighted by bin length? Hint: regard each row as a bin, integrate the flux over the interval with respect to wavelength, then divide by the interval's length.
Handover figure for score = 37.7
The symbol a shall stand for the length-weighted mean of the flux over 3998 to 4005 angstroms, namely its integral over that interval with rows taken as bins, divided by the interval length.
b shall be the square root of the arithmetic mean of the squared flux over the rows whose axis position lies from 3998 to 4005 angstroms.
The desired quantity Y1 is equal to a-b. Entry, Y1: -0.018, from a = 31.7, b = 32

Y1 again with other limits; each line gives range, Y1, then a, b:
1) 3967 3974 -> 0.007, 38.4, 38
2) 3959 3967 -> -0.050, 37.2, 37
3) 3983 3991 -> 0.091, 34.2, 34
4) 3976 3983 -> 0.001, 35.6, 36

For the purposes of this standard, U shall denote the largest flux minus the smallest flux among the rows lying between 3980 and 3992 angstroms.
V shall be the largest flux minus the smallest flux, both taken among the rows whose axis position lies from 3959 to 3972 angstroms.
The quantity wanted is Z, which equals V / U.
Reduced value 1.8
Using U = 1.7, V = 3.0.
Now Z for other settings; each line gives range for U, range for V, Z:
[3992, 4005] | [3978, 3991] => 0.6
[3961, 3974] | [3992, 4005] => 1.5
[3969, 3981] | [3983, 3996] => 0.4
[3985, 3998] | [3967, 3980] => 1.4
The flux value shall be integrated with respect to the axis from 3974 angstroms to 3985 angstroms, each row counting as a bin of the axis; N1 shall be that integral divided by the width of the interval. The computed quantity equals 35.6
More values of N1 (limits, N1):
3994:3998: 33.6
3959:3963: 36.5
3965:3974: 38.4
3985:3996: 34.5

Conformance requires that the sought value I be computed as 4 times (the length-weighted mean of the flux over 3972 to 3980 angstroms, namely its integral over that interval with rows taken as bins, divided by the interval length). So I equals 145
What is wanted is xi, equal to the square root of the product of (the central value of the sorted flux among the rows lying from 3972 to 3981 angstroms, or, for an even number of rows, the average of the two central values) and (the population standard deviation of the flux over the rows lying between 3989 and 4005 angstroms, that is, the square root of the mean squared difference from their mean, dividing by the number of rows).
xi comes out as 7.4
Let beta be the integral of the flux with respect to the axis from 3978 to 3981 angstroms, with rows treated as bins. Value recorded 107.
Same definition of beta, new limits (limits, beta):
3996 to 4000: 130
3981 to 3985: 140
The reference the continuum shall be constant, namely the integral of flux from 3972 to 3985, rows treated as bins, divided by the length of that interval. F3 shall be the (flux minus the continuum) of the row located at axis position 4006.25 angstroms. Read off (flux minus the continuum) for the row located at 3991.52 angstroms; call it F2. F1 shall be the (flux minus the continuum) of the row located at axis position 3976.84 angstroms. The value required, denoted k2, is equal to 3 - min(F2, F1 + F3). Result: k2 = 6.3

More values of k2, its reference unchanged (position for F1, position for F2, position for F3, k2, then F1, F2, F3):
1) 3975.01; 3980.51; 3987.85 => 4.5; 1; -0.41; -2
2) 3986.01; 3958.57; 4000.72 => 9.4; -2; 0.09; -4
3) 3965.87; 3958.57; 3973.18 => 2.9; 3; 0.09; 1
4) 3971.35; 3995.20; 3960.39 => 4.6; 2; -1.61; 1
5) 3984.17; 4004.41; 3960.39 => 6.9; -1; -3.91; 1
